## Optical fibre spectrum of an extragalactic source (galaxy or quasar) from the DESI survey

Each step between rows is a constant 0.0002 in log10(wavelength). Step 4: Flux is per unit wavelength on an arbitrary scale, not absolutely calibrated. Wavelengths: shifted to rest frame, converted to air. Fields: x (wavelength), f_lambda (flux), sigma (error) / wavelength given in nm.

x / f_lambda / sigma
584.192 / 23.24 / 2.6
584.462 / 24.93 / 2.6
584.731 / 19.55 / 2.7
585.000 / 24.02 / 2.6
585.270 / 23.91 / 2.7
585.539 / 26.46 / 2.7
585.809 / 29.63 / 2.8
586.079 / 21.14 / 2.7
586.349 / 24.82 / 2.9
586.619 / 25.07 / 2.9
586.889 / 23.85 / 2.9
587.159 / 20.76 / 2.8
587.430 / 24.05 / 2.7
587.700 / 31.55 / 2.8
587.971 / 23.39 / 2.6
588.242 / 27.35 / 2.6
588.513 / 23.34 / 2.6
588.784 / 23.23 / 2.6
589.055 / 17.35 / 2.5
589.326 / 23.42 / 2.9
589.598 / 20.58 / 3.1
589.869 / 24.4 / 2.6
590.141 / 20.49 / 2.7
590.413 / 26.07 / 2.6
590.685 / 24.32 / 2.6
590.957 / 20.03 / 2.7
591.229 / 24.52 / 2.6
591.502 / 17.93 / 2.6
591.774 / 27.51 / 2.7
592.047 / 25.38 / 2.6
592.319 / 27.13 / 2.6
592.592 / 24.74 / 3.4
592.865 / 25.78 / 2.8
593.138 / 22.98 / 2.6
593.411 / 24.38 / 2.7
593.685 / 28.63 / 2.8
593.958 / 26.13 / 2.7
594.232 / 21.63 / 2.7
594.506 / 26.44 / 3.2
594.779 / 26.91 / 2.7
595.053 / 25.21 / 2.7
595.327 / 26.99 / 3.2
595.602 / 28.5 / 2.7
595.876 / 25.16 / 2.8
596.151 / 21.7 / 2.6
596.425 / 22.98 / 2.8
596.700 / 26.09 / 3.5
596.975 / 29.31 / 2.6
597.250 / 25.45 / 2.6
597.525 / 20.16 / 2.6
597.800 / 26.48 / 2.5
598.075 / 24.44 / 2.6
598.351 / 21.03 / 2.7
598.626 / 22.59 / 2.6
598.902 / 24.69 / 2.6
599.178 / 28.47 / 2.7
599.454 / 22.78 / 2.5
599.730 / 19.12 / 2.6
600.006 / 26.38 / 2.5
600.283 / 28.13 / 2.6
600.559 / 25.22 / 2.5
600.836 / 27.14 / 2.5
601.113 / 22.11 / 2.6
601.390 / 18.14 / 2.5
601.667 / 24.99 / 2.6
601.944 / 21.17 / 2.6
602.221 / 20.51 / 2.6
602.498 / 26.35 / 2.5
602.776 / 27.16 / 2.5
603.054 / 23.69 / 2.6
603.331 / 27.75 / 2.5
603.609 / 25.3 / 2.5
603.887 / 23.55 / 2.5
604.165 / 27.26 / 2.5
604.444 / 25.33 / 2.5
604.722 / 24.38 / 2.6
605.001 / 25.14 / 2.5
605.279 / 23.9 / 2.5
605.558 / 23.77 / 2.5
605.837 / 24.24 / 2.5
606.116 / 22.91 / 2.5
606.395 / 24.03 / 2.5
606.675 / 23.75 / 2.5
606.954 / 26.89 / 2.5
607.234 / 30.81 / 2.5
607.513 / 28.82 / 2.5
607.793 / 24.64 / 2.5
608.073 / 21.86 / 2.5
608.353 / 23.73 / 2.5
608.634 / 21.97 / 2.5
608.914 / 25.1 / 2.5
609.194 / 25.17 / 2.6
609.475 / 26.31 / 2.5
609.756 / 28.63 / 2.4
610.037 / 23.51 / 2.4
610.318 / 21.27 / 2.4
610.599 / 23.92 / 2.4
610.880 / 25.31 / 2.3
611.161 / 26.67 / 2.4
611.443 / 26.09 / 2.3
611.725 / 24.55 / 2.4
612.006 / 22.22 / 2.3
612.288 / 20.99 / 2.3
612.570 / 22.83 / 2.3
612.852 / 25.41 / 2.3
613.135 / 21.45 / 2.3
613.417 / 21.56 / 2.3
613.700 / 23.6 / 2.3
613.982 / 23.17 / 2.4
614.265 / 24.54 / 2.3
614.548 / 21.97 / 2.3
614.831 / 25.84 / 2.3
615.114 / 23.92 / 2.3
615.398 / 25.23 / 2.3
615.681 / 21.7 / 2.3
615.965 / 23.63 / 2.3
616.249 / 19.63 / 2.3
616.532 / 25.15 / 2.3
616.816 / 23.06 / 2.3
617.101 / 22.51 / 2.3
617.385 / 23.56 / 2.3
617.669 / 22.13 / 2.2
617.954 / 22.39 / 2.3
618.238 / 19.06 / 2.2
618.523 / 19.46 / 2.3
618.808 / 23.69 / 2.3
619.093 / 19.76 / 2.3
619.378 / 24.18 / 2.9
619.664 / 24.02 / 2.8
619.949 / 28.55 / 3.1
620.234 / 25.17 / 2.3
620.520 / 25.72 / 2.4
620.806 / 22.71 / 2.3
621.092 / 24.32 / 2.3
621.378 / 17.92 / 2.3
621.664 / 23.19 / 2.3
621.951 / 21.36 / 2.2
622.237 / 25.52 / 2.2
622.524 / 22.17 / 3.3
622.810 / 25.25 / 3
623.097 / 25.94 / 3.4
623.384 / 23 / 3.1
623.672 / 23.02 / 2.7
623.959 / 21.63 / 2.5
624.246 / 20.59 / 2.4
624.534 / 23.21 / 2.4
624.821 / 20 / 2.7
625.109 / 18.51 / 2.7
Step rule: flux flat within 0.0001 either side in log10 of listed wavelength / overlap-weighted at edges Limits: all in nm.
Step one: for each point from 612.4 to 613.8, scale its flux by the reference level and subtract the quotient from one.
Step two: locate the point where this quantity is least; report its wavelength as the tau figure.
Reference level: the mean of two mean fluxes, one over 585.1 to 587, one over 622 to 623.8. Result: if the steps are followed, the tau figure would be 612.852 nm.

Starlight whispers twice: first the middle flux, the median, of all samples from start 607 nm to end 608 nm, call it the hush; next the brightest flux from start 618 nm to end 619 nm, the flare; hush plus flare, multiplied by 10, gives 525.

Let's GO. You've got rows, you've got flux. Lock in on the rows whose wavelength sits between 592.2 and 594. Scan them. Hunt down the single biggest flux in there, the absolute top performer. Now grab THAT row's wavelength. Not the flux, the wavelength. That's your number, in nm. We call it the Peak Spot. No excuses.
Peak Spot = 593.685 nm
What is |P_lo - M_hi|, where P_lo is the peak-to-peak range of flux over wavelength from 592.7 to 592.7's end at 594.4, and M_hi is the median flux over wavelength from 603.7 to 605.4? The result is 17.8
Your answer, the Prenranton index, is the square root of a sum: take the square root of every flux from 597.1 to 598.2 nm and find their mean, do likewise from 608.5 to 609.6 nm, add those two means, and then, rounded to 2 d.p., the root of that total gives 3.14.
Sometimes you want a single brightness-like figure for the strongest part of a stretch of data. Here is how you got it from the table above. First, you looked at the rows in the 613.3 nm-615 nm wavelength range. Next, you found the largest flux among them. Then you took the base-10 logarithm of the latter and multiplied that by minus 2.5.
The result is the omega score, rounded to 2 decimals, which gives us -3.53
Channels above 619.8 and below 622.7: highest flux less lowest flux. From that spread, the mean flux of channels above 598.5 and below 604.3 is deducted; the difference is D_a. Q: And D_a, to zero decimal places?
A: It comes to -14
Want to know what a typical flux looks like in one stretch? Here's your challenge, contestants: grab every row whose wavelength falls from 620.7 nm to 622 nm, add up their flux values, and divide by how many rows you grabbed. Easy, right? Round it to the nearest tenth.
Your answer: 21.9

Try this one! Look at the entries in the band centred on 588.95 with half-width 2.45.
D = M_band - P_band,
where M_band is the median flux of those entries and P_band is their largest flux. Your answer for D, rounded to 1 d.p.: -7.9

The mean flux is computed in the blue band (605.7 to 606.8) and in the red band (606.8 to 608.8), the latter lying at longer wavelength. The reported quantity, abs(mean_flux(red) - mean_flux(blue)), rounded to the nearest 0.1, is 1.8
